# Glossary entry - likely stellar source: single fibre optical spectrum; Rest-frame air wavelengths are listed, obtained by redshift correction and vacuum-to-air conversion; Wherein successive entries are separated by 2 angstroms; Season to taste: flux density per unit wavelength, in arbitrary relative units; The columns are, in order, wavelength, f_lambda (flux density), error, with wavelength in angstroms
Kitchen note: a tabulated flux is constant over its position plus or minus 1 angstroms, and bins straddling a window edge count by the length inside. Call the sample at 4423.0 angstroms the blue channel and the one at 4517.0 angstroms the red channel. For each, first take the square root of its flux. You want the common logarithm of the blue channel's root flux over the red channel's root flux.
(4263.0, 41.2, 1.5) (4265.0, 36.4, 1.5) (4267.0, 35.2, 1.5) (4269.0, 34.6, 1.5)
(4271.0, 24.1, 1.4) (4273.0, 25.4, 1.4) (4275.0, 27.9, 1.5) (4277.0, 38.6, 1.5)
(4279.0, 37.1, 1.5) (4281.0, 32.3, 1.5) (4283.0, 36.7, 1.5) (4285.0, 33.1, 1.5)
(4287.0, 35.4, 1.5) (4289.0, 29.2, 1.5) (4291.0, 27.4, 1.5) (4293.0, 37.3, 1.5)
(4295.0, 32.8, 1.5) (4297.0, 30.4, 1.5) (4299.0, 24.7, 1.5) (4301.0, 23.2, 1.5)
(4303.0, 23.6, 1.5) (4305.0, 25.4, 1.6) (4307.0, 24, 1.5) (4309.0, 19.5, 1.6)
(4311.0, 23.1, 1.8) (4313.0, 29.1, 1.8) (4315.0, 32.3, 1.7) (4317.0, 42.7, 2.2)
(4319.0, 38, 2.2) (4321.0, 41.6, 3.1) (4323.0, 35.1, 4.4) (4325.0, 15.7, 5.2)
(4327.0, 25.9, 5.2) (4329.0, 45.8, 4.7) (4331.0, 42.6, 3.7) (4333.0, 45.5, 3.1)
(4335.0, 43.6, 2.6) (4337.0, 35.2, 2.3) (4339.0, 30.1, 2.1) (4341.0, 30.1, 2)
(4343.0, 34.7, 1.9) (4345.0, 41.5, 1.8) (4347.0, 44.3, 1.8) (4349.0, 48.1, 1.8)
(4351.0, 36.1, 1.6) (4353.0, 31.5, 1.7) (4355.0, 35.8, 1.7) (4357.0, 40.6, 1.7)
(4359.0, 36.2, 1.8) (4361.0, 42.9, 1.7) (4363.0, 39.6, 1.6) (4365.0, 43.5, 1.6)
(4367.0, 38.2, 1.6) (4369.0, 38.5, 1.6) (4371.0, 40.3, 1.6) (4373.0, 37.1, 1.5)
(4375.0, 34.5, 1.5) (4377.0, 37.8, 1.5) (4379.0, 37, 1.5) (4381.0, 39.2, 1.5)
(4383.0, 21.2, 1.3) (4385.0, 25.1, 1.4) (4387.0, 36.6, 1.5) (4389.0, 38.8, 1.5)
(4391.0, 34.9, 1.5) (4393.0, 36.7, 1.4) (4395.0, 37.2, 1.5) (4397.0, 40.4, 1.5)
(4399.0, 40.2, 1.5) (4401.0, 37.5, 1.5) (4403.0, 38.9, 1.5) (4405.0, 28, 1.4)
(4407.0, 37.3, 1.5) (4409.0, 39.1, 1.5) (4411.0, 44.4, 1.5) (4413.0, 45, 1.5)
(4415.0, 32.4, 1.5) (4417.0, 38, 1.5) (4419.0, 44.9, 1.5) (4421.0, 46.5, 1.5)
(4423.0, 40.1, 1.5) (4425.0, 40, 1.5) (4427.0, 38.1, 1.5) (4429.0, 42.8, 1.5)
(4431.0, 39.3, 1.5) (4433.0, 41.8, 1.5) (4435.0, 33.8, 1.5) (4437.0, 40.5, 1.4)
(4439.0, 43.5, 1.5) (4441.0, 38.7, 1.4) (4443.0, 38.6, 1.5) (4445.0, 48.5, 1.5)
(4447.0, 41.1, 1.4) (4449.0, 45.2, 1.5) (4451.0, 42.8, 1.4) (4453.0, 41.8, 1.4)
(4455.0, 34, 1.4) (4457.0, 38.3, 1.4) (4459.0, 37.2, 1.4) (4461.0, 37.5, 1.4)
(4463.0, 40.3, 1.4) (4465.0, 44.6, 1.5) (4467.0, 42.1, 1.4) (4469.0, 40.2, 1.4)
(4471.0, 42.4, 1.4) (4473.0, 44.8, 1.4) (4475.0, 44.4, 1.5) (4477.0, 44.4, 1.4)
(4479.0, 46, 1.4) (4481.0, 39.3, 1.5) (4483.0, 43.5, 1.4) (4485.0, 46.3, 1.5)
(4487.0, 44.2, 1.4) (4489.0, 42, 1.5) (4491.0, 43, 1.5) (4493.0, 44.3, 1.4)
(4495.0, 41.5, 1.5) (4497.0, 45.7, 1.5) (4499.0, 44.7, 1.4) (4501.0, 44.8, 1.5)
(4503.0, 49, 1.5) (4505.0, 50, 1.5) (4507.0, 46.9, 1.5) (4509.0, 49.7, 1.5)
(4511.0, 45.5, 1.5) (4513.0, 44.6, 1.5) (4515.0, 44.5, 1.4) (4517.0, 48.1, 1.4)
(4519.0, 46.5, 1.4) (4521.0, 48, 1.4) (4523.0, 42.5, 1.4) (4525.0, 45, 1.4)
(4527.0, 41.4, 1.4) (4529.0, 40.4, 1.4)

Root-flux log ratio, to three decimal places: -0.040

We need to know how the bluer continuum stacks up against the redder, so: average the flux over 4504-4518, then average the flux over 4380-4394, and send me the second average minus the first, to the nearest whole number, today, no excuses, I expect -14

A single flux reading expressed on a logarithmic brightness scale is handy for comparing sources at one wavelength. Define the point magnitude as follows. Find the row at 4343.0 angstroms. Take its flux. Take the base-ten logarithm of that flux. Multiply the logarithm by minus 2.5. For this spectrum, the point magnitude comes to -3.85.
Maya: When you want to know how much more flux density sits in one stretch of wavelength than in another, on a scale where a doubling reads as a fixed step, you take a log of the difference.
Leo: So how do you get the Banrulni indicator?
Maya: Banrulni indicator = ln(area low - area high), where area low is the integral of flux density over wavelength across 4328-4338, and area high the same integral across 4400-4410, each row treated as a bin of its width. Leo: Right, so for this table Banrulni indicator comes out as 4.2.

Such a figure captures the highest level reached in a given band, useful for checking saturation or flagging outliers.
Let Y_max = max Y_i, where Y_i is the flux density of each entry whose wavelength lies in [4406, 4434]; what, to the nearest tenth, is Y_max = 46.5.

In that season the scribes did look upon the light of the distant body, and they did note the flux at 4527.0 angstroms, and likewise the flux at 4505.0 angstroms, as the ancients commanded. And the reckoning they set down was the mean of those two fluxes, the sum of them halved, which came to 45.7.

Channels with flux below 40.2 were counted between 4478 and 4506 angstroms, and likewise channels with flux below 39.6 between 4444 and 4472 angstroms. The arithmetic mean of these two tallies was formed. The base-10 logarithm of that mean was 0.40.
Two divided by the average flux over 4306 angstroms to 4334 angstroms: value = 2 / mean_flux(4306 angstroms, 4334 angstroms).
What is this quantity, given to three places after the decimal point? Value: 0.061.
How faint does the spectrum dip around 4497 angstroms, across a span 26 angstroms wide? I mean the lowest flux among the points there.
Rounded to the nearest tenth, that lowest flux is 41.5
